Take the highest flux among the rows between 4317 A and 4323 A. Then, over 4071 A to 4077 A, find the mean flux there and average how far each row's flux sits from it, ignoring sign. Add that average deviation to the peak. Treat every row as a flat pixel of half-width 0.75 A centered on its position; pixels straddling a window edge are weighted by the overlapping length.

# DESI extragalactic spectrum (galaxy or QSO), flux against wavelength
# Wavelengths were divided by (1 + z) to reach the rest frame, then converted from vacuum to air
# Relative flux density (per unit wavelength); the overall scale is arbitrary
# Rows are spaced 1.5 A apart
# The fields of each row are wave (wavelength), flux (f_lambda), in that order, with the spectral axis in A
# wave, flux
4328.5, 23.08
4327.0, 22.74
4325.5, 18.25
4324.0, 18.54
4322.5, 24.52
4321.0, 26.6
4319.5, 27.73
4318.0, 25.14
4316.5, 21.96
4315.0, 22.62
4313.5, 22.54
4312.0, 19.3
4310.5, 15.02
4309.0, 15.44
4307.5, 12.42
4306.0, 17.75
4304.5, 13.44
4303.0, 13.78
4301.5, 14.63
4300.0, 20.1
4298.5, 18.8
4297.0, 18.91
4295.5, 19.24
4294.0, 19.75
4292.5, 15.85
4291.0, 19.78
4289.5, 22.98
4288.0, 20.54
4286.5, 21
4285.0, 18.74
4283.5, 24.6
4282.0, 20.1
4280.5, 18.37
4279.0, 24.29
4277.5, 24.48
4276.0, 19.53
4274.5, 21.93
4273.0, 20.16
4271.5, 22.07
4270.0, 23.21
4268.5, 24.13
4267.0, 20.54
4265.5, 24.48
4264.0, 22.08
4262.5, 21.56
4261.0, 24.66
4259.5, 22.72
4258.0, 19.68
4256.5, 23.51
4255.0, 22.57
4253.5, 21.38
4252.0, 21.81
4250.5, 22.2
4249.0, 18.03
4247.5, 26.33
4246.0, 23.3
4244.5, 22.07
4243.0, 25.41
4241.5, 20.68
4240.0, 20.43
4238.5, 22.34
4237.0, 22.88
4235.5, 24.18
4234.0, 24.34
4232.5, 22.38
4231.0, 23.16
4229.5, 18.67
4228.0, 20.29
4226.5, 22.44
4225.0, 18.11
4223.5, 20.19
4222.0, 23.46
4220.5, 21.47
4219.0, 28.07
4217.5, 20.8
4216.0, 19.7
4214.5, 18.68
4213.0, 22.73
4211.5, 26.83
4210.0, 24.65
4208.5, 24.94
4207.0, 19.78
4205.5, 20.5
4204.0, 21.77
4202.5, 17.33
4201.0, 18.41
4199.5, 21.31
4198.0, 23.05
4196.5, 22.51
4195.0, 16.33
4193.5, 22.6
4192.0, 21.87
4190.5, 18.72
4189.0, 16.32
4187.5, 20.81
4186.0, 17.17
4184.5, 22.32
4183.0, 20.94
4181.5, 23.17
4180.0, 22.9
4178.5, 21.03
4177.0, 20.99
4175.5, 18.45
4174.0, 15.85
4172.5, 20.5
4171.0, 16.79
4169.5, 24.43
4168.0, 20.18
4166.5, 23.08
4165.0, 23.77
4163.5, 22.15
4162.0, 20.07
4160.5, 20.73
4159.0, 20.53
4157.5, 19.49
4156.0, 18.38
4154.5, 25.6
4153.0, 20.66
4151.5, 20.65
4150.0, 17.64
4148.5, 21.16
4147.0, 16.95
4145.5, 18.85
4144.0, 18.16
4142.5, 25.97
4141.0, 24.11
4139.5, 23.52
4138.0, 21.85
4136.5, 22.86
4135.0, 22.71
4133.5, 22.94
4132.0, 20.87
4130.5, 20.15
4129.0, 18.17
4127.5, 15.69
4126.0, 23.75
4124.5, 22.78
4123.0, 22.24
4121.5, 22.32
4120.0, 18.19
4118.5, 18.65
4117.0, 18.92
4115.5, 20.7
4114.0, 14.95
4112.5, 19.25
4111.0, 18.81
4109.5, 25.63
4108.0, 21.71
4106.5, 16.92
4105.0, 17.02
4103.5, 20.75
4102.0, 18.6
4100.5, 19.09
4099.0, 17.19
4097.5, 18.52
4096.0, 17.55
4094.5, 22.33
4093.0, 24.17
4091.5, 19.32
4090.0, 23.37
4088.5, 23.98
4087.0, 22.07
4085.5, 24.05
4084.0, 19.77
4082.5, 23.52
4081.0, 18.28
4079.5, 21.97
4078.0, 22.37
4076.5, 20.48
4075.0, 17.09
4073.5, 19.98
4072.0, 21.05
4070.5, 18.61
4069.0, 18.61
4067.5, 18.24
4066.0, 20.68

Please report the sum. 29.0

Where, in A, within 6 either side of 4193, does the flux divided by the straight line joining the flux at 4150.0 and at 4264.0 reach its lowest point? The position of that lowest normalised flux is 4195.0 A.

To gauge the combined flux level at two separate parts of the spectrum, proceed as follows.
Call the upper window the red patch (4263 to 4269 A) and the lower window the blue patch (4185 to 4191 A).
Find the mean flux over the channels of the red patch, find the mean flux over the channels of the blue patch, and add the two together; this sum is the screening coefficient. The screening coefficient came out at 41.1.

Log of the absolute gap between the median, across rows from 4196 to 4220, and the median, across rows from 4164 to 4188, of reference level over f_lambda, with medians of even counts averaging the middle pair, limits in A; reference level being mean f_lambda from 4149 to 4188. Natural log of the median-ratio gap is -3.6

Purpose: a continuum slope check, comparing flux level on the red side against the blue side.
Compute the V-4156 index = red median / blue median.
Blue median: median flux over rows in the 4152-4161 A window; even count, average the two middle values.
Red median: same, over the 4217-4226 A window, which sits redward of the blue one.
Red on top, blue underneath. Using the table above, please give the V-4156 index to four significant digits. 1.026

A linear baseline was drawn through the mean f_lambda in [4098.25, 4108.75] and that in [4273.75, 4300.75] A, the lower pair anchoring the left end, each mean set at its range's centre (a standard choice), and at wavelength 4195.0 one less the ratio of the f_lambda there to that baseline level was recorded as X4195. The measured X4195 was 0.17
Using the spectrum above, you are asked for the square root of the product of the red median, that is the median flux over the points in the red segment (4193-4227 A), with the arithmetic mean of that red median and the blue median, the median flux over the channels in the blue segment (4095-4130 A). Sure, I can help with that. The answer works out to 20.8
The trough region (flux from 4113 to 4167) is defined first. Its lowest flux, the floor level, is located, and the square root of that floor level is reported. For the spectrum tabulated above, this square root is 3.9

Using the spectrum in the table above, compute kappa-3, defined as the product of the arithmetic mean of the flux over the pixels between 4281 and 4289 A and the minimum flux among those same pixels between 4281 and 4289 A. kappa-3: 393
